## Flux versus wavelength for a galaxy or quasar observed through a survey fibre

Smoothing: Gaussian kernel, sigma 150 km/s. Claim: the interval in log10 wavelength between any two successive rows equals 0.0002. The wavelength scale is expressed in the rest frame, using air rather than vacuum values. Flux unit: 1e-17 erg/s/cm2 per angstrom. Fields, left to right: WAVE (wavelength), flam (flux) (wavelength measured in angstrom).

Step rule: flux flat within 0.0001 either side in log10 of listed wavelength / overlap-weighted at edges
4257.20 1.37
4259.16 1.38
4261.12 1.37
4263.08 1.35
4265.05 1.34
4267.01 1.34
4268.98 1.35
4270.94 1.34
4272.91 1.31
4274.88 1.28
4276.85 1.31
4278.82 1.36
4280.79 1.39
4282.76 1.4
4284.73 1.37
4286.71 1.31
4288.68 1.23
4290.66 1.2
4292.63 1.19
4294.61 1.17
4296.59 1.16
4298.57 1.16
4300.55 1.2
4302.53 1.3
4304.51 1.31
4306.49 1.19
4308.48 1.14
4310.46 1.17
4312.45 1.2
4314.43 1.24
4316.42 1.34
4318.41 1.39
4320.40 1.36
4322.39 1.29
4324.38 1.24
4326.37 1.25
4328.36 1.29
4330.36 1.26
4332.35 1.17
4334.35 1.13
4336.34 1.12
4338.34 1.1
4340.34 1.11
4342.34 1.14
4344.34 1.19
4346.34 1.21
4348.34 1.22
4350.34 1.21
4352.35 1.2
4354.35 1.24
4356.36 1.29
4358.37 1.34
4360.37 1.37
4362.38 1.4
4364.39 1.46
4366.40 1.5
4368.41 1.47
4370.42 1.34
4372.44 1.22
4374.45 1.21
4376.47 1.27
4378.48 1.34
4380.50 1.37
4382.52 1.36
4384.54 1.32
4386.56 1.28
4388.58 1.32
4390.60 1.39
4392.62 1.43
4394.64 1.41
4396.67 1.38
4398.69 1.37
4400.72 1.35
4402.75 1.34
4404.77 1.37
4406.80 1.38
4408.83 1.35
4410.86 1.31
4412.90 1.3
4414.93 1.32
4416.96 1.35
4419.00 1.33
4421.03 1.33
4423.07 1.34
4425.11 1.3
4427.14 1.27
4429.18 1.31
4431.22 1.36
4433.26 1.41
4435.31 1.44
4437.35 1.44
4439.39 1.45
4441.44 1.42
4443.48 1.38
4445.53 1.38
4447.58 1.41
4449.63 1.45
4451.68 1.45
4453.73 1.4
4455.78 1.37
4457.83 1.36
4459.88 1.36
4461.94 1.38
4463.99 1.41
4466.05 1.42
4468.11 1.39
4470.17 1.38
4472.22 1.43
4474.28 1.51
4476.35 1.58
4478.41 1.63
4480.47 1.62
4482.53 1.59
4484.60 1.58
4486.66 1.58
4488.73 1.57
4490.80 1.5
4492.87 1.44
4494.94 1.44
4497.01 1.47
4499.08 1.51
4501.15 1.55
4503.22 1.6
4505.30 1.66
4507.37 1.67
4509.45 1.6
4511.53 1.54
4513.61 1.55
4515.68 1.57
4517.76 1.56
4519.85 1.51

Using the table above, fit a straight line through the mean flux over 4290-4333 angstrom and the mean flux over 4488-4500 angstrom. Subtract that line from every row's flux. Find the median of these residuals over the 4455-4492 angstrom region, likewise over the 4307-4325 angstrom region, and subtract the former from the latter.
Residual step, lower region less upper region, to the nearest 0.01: 0.00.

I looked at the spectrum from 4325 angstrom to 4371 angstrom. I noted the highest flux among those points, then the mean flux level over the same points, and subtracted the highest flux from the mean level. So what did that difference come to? -0.239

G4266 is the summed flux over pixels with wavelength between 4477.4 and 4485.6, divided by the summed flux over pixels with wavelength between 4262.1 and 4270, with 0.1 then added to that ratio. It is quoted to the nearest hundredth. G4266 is 1.29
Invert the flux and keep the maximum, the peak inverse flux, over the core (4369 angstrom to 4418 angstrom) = 0.83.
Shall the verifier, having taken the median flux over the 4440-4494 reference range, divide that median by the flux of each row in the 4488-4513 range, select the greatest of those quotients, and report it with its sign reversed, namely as -0.99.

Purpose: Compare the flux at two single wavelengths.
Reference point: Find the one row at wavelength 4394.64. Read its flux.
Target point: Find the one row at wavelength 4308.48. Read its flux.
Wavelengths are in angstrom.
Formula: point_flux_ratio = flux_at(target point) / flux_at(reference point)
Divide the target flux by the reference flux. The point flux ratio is 0.81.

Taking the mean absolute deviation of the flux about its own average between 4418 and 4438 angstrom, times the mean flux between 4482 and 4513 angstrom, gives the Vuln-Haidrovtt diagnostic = 0.074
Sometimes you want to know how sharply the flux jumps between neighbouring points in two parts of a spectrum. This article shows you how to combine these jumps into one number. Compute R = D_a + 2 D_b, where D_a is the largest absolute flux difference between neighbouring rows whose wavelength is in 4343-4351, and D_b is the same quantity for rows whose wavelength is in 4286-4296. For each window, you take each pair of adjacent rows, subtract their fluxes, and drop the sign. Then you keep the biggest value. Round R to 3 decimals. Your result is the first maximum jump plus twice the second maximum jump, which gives 0.180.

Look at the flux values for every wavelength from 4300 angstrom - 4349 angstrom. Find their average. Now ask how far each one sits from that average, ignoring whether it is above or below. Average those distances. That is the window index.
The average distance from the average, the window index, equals 0.066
